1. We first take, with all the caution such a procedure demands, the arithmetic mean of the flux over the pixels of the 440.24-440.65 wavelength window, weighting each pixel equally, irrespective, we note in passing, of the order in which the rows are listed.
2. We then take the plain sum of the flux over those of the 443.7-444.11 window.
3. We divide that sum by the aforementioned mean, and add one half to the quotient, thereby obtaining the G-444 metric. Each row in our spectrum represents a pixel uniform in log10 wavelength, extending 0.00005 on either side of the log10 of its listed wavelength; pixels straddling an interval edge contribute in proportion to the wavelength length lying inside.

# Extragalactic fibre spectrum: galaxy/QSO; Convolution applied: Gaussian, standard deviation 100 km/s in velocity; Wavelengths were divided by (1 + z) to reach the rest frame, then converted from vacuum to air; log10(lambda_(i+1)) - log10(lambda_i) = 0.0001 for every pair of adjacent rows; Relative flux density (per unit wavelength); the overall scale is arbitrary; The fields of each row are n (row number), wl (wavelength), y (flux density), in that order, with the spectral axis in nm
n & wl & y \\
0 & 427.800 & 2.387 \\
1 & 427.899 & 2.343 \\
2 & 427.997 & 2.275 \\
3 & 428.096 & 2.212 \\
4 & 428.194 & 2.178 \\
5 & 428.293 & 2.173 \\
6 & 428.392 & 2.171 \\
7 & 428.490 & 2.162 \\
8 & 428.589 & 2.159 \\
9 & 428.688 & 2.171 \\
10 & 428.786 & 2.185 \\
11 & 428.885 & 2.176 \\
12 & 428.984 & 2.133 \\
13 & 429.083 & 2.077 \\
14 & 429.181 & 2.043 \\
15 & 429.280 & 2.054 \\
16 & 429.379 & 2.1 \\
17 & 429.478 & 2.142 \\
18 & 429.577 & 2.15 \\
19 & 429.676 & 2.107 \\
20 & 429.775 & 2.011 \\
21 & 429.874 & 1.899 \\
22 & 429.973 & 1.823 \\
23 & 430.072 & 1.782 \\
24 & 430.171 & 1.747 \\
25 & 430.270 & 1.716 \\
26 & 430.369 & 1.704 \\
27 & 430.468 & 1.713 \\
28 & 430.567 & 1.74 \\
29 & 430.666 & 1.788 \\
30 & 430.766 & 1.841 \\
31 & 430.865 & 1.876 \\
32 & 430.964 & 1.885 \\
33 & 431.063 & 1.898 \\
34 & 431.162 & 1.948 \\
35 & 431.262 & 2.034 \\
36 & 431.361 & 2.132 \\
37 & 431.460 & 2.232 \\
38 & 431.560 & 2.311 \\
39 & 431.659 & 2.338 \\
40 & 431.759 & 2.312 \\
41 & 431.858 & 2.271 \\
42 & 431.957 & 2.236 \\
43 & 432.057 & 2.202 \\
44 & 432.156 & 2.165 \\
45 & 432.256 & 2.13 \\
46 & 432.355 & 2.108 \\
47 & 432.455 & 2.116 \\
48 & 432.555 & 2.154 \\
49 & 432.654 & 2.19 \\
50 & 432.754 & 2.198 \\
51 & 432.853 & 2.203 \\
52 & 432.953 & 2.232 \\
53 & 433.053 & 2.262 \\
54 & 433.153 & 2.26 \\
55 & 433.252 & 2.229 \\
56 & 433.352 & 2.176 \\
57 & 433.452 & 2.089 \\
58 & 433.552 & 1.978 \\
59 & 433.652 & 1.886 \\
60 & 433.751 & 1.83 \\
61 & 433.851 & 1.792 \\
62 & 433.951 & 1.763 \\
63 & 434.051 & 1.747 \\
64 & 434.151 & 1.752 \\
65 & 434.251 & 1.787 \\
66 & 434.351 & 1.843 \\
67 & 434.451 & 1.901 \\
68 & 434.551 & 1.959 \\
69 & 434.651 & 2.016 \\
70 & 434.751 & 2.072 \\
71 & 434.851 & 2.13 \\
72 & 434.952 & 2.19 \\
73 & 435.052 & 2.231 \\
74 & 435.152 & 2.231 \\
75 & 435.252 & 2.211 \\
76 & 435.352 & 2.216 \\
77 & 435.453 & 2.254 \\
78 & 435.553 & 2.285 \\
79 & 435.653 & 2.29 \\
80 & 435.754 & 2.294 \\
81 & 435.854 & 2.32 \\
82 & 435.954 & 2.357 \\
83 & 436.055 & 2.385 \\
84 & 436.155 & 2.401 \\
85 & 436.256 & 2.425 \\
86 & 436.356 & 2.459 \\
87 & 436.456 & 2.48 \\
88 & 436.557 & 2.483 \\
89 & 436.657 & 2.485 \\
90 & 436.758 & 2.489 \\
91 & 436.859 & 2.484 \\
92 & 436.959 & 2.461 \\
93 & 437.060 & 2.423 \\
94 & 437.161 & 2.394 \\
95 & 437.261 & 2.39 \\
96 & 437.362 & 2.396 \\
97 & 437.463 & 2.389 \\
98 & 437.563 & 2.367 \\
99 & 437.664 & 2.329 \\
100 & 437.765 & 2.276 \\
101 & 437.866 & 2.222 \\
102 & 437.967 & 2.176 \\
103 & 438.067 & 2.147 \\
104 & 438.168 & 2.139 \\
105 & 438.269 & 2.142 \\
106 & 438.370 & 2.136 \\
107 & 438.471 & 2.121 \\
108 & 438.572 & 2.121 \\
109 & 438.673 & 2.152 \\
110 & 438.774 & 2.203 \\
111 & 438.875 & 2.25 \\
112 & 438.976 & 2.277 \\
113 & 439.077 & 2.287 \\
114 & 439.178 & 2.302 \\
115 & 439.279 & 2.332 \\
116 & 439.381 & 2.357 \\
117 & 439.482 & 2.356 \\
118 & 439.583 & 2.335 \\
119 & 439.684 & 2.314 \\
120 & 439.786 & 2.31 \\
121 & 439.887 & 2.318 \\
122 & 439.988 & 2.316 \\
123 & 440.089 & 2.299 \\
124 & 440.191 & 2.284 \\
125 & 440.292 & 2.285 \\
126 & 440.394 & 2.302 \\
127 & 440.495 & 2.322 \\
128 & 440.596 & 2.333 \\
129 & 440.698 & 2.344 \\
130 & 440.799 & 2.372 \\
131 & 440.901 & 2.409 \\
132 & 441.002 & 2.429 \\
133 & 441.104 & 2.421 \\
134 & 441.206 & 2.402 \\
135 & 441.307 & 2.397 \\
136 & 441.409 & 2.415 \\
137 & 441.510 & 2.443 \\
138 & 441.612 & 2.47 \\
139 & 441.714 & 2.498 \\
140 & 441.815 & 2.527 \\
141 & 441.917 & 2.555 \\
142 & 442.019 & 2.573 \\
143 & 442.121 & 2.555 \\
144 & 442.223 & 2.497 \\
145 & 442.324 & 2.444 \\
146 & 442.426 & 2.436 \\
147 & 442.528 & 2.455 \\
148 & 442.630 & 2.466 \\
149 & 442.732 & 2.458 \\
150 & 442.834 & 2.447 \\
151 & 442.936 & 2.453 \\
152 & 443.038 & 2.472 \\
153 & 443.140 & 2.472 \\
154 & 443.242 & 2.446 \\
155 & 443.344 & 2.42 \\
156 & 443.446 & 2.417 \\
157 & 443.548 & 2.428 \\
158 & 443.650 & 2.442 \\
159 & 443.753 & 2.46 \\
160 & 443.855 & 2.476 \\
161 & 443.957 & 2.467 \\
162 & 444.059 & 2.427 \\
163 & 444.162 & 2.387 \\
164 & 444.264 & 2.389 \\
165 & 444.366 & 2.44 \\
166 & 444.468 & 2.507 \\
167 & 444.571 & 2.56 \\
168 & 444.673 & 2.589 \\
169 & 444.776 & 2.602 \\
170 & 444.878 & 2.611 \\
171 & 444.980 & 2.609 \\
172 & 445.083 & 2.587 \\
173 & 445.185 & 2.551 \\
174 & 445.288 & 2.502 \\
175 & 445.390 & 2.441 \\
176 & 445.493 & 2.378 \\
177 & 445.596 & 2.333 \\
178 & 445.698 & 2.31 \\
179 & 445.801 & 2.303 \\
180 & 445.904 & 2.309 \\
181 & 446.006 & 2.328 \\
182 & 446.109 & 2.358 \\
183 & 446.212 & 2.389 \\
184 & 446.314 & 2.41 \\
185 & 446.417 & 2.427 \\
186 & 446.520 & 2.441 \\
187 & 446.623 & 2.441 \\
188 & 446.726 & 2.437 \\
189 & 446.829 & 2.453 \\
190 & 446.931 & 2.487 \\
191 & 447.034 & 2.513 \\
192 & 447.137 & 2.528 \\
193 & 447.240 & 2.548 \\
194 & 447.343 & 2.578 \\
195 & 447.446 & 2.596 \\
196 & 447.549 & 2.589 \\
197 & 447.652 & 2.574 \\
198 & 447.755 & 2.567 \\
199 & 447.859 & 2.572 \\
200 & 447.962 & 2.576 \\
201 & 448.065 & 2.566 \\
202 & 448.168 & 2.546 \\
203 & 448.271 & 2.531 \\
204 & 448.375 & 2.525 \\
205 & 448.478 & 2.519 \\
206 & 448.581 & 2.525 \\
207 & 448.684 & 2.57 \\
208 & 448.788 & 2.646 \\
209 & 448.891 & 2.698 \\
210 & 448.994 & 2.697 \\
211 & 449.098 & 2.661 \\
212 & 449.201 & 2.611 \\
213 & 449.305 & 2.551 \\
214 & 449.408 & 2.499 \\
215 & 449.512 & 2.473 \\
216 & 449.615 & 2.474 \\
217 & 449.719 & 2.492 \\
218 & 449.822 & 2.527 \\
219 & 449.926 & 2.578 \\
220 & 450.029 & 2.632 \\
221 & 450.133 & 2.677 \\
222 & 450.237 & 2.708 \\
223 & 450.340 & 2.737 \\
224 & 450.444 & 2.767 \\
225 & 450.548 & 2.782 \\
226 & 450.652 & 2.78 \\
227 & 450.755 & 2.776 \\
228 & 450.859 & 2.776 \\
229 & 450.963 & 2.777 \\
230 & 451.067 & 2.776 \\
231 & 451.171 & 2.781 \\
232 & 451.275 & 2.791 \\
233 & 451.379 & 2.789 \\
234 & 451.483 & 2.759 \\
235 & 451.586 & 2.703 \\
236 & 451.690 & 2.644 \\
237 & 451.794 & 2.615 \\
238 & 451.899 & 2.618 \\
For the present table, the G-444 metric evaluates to 4.75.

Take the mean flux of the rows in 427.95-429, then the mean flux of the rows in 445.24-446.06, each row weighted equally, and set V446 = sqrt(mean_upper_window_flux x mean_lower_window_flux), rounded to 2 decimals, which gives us 2.27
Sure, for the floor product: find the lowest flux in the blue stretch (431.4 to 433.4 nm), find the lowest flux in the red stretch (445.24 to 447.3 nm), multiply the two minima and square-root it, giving 2.20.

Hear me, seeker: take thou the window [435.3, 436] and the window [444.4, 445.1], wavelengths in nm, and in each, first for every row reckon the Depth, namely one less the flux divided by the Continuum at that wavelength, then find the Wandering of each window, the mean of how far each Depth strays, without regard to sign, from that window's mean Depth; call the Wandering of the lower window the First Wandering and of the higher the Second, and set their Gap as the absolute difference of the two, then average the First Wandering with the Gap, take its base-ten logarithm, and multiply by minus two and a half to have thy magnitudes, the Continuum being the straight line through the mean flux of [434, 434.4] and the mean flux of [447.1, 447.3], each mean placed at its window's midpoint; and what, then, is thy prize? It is 5.5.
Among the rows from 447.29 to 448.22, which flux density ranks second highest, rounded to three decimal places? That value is 2.589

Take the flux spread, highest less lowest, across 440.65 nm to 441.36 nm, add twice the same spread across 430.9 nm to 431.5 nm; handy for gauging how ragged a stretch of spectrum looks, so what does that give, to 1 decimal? 0.8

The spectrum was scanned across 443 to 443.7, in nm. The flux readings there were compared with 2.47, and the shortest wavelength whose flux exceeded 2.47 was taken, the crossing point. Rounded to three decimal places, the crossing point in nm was 443.038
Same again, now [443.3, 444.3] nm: 443.855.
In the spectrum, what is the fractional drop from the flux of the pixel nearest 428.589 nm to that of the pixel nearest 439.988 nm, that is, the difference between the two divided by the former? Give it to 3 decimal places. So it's -0.073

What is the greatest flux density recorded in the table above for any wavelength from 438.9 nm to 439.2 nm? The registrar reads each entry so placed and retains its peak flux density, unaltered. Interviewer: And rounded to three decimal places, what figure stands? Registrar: 2.302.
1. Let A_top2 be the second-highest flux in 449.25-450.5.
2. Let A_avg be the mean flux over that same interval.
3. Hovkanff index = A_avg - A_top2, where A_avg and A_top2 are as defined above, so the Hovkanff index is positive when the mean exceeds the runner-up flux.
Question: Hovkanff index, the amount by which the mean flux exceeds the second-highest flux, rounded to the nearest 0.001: -0.144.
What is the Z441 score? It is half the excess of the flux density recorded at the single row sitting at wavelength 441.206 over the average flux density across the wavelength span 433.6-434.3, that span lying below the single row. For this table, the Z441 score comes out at 0.30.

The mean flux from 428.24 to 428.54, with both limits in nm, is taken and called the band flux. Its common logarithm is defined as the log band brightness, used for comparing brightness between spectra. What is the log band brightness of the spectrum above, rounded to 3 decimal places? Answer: 0.336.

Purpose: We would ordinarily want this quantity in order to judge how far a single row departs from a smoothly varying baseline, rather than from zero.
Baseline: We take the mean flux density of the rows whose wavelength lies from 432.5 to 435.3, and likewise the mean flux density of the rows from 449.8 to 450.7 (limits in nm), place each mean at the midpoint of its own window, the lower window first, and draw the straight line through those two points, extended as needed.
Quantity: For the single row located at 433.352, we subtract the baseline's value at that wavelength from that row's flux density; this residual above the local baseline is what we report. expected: 0.15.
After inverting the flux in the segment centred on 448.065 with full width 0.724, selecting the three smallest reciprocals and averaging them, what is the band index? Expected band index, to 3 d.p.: 0.389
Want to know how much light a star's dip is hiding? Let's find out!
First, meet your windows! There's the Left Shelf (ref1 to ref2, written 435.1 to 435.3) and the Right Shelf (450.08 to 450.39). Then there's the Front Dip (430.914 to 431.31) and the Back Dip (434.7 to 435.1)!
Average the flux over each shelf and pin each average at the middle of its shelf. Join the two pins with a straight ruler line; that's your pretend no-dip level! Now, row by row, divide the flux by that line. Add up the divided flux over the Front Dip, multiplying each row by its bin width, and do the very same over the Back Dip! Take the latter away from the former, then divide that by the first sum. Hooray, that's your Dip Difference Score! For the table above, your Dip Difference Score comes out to -0.06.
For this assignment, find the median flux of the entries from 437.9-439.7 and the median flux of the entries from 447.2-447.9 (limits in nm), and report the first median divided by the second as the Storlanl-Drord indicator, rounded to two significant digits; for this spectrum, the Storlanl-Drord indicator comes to 0.86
